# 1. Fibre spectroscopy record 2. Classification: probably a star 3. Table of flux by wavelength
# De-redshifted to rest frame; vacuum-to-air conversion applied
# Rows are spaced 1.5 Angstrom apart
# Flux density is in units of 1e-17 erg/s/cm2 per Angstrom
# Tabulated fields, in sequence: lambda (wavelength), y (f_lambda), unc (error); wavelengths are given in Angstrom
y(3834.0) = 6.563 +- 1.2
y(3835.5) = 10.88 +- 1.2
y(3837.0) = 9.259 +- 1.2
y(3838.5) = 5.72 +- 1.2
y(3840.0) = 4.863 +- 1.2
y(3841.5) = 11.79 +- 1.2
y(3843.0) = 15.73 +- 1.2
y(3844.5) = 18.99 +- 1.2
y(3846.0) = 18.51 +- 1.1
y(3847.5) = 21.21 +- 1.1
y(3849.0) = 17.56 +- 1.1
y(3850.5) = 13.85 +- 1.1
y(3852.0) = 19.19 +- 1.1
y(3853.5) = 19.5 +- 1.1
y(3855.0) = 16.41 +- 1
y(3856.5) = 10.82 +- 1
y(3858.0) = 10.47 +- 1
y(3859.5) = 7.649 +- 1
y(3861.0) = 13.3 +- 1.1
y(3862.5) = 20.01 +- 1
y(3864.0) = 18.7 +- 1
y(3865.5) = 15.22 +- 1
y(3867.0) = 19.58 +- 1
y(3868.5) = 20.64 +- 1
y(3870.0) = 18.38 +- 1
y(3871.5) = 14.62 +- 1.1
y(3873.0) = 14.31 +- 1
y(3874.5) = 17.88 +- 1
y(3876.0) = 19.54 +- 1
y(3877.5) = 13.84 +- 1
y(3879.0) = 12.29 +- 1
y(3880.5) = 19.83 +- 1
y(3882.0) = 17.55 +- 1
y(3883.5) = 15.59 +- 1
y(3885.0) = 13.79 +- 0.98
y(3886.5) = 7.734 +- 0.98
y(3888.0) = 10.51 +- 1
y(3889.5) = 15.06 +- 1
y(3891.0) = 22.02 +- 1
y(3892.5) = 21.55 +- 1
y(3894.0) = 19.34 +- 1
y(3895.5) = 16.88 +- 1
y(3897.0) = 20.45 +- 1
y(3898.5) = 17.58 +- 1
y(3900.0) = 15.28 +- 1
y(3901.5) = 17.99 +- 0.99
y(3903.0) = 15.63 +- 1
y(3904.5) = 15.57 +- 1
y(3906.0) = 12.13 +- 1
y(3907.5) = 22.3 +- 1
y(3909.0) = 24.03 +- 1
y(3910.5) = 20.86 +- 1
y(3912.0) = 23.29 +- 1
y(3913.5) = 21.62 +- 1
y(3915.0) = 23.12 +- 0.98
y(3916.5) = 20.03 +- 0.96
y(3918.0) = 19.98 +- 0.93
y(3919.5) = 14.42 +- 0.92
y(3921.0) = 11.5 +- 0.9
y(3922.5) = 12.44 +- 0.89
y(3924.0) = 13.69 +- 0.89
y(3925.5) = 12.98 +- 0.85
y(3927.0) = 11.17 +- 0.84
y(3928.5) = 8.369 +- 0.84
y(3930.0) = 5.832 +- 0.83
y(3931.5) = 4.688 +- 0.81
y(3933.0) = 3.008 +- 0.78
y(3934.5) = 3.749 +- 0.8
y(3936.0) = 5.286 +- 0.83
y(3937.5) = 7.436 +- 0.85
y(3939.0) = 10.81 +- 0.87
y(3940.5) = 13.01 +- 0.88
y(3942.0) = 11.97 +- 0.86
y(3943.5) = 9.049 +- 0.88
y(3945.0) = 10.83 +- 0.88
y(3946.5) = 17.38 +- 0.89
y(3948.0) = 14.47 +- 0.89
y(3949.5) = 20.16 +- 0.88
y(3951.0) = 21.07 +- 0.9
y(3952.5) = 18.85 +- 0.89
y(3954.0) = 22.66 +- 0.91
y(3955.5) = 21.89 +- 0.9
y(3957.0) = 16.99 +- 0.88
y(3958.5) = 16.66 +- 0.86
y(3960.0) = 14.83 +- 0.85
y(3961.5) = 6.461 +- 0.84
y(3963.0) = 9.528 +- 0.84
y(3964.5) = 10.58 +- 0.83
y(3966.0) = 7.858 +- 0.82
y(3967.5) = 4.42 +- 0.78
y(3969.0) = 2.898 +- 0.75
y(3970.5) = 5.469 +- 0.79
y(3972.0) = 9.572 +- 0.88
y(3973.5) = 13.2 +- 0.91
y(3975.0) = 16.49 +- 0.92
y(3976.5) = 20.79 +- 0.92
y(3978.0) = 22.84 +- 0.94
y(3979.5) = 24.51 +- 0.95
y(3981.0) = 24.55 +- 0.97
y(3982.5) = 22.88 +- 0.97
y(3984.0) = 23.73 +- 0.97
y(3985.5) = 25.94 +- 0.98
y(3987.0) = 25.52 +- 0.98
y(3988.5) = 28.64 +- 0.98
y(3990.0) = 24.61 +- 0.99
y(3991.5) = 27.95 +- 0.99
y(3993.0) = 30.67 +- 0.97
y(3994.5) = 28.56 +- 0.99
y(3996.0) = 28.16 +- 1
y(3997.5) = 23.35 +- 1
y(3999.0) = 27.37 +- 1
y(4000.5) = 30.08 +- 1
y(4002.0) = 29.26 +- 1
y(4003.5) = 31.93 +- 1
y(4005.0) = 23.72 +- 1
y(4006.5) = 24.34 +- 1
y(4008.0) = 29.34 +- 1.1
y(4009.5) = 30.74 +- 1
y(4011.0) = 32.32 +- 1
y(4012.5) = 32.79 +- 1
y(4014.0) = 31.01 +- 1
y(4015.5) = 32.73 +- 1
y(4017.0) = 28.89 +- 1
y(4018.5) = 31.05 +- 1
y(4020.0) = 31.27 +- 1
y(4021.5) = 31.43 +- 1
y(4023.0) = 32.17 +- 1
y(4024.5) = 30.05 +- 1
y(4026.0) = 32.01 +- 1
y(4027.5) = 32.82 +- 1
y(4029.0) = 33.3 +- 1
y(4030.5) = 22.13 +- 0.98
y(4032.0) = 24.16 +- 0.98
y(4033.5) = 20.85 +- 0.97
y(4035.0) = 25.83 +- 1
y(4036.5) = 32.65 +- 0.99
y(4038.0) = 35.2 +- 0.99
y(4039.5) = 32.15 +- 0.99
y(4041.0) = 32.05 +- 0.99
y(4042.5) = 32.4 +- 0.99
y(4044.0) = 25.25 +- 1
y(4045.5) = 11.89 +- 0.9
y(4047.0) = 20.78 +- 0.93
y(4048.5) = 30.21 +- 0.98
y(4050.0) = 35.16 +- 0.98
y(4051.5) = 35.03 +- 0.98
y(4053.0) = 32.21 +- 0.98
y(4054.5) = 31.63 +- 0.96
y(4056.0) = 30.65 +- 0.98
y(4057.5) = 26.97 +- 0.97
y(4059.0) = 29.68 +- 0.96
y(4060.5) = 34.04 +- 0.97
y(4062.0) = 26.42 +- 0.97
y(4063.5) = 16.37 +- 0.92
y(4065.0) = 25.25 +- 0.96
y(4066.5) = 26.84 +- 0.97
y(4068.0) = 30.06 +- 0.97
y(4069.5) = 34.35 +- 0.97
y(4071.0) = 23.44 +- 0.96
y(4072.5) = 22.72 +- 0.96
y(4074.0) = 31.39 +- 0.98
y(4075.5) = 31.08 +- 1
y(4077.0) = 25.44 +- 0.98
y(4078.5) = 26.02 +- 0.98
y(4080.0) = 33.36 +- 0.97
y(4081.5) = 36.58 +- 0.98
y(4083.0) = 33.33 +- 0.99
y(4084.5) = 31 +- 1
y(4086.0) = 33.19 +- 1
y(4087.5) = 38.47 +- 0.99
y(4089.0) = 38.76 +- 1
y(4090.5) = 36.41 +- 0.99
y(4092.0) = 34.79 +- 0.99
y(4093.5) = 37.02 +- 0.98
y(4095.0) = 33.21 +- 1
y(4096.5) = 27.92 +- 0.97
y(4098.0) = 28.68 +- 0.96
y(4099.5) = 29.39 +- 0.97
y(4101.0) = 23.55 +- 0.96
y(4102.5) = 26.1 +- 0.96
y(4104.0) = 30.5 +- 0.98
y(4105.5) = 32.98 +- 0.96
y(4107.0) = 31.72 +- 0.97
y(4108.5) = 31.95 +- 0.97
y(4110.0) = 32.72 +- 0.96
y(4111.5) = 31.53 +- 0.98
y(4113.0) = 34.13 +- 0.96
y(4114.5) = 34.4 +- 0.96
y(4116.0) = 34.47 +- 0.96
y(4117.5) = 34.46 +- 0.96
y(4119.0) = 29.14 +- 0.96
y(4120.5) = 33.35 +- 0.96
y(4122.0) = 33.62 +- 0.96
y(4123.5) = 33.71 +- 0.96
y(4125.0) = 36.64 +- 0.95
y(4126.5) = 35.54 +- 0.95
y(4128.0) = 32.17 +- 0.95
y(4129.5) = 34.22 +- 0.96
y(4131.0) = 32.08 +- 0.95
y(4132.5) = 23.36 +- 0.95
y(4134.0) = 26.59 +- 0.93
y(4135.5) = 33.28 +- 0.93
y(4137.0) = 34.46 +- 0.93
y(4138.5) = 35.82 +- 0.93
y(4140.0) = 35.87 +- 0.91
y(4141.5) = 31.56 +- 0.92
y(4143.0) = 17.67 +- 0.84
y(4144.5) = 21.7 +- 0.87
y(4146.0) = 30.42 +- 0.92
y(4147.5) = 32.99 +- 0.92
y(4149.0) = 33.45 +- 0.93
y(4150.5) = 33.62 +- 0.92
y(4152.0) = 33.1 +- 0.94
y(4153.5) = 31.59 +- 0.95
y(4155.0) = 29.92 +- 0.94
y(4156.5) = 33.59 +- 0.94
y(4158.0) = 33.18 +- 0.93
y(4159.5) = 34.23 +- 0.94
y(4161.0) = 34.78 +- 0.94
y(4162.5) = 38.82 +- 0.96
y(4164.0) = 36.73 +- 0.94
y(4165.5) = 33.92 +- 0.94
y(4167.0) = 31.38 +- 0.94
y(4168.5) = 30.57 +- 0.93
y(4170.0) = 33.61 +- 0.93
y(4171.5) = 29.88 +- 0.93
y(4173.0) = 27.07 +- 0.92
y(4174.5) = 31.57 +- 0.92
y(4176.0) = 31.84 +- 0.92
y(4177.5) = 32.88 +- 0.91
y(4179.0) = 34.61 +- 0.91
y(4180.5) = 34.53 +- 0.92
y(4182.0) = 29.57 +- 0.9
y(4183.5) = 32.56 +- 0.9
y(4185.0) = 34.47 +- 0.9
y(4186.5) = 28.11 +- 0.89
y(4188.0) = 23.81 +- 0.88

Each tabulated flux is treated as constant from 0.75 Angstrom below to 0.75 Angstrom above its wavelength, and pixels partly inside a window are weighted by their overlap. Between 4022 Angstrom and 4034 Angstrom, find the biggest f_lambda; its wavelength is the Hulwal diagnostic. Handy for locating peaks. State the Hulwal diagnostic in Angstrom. 4029.0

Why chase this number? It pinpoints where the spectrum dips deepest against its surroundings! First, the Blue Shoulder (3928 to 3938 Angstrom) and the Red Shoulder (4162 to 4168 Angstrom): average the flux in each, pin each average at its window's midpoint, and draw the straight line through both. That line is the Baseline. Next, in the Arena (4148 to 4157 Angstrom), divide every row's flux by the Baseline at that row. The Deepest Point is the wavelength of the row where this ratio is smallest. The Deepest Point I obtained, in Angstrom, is 4155.0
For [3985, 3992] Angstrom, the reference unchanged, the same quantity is 3990.0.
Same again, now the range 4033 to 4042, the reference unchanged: 4033.5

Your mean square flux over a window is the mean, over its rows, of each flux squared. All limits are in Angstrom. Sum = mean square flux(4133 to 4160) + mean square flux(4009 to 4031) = 1967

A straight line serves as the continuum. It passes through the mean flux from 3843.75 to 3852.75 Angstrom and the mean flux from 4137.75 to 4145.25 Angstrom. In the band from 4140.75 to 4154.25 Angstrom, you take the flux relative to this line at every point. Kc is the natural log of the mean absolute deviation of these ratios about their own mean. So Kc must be -1.89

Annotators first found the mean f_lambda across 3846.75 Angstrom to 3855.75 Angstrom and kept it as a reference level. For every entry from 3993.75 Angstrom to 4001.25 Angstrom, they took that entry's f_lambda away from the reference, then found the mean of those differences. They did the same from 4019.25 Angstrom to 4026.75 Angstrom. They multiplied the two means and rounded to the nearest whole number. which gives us 128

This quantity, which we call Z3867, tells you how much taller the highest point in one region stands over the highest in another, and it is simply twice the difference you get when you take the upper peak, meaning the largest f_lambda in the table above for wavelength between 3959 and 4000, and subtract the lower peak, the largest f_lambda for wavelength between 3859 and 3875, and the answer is 20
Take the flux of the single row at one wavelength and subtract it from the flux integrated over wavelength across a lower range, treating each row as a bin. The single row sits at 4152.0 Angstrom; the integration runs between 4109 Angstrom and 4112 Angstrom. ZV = 63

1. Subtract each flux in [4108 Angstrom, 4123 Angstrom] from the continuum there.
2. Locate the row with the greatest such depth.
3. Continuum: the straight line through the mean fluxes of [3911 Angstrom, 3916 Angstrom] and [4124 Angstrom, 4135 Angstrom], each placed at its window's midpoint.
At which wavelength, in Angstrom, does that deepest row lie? 4119.0 Angstrom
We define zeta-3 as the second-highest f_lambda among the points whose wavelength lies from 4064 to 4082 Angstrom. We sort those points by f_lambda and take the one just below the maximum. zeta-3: 34.35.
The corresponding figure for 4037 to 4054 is 35.16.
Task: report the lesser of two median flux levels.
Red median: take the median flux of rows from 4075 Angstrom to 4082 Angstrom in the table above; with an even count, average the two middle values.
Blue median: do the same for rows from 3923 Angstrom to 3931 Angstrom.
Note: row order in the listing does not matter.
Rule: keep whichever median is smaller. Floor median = 11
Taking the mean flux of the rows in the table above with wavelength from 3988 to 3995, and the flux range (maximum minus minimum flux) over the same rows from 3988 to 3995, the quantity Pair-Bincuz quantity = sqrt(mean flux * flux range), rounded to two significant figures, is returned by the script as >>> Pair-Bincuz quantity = 13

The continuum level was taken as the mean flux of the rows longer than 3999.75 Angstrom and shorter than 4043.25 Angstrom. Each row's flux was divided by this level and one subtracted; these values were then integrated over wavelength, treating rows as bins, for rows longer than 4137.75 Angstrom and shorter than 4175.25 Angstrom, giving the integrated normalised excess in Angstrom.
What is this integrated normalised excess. 2 Angstrom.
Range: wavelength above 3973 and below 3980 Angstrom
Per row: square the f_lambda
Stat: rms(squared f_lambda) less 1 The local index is 429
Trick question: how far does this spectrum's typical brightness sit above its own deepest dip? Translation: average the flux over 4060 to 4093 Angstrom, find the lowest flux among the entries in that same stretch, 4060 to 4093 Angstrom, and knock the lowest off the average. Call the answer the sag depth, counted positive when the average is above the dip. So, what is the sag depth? 14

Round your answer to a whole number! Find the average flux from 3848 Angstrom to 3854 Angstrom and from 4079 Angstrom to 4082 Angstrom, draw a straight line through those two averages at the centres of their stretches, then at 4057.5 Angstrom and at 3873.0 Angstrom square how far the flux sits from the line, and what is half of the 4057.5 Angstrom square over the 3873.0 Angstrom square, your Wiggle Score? 1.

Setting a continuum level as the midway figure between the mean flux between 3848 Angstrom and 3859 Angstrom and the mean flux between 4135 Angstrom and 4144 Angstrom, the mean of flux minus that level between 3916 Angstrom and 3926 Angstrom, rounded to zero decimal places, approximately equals -8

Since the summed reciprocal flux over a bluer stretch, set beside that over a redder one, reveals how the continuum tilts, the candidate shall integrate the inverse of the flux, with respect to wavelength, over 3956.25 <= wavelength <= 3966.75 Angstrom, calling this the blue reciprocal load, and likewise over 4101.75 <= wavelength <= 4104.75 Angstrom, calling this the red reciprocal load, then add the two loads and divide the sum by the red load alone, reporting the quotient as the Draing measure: 10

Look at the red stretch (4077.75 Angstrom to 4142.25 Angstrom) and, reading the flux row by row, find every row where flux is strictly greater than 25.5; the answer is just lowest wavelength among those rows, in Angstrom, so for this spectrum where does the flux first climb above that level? 4078.5 Angstrom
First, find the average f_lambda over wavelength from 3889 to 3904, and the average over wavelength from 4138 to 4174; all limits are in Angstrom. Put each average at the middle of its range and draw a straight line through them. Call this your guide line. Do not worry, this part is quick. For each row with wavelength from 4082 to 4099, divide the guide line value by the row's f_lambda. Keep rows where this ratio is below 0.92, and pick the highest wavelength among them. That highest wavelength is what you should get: 4095.0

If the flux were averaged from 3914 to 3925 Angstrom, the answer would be 16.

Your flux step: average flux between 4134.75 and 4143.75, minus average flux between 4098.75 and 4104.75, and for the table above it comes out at 4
